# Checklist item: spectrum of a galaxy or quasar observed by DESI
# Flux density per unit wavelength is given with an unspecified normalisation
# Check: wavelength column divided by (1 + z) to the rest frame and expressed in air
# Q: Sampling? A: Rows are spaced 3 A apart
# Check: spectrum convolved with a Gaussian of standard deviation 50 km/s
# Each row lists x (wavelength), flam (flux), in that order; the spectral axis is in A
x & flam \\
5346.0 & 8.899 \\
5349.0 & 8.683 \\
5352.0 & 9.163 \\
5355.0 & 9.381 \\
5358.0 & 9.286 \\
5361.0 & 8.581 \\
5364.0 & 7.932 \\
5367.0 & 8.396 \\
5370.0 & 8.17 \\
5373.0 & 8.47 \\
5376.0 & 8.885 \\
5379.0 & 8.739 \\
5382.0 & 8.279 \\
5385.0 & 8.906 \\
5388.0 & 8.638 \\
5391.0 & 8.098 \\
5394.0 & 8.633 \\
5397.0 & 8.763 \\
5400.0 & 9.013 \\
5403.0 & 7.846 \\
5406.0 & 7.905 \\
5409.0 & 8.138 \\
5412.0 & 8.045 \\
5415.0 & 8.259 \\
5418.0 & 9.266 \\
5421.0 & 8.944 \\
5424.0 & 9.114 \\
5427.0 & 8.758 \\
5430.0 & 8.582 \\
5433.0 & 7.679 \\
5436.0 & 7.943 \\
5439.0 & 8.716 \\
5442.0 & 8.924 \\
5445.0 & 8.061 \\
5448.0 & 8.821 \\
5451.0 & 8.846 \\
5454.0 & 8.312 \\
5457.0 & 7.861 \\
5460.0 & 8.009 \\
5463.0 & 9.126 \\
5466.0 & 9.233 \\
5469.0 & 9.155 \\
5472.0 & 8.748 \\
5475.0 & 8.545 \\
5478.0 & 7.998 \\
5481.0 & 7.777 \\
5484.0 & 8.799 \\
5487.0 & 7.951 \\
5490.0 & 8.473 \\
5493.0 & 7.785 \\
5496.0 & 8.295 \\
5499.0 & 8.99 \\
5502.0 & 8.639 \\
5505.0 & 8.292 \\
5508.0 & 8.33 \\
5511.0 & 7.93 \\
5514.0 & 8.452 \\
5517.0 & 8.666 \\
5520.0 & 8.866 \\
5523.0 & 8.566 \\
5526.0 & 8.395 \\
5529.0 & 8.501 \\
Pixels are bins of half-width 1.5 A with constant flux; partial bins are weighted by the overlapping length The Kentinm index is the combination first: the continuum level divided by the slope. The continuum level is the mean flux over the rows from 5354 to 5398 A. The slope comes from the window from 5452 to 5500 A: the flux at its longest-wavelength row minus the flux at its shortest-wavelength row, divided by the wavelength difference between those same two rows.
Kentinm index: 571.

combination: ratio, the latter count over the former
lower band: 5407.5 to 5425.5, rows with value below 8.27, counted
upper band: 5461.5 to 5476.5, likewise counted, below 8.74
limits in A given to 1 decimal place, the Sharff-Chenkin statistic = 0.3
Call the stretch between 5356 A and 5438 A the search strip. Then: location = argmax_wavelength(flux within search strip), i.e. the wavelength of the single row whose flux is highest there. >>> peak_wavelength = 5358.0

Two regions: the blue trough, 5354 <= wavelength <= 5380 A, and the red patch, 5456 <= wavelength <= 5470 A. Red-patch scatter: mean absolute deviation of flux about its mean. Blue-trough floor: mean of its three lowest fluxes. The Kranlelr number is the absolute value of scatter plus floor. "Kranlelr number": 8.8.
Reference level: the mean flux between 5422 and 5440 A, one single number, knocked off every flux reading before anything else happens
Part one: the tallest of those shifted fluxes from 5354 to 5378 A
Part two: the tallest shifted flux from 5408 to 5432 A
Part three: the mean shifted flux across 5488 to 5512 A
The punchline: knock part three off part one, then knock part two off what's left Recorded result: 0.24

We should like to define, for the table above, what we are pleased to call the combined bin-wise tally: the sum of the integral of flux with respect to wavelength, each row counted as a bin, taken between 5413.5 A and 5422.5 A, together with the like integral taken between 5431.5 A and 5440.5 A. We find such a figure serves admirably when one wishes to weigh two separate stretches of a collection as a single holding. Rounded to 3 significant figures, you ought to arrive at 152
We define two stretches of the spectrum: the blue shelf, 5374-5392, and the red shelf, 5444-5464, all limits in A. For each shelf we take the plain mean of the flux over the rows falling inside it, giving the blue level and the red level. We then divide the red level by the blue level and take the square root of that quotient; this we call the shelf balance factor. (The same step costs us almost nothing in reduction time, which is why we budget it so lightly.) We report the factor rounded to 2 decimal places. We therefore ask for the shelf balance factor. 0.99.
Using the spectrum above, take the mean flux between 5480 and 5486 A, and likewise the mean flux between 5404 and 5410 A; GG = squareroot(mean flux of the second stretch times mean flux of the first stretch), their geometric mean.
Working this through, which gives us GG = 8.15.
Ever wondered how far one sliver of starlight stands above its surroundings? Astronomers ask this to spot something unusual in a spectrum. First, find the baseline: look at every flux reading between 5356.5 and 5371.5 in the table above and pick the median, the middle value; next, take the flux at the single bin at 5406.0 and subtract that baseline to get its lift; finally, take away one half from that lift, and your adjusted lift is -1.0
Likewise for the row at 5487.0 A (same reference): -0.9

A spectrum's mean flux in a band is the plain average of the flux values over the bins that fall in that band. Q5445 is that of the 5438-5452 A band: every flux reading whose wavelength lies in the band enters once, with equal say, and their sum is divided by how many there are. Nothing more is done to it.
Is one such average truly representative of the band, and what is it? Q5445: 8.67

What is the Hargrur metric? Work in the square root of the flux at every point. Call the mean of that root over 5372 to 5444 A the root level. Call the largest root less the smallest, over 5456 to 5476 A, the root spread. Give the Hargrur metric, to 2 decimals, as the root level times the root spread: 0.69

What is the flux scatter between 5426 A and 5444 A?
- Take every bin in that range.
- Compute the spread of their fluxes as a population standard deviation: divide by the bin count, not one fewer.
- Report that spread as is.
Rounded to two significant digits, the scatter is 0.46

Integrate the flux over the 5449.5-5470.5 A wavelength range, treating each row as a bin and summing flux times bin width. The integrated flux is 182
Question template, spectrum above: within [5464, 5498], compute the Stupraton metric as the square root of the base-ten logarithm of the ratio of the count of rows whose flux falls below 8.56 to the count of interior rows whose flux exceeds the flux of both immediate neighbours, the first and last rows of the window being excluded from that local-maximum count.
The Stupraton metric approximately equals 0.74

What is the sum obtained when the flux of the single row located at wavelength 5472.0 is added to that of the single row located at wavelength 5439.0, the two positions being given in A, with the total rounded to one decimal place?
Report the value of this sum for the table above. 17.5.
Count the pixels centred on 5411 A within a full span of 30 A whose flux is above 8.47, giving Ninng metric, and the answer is 5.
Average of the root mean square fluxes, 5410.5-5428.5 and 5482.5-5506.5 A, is 8.58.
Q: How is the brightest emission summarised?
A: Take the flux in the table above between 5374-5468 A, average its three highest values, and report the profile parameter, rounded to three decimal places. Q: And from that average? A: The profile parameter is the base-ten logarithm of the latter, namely 0.964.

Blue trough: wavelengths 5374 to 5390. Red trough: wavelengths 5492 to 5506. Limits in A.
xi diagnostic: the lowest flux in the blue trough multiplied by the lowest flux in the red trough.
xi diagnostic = 64.5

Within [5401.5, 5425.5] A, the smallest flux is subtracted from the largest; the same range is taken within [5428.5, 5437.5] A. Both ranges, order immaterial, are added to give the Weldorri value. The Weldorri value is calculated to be 2.32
